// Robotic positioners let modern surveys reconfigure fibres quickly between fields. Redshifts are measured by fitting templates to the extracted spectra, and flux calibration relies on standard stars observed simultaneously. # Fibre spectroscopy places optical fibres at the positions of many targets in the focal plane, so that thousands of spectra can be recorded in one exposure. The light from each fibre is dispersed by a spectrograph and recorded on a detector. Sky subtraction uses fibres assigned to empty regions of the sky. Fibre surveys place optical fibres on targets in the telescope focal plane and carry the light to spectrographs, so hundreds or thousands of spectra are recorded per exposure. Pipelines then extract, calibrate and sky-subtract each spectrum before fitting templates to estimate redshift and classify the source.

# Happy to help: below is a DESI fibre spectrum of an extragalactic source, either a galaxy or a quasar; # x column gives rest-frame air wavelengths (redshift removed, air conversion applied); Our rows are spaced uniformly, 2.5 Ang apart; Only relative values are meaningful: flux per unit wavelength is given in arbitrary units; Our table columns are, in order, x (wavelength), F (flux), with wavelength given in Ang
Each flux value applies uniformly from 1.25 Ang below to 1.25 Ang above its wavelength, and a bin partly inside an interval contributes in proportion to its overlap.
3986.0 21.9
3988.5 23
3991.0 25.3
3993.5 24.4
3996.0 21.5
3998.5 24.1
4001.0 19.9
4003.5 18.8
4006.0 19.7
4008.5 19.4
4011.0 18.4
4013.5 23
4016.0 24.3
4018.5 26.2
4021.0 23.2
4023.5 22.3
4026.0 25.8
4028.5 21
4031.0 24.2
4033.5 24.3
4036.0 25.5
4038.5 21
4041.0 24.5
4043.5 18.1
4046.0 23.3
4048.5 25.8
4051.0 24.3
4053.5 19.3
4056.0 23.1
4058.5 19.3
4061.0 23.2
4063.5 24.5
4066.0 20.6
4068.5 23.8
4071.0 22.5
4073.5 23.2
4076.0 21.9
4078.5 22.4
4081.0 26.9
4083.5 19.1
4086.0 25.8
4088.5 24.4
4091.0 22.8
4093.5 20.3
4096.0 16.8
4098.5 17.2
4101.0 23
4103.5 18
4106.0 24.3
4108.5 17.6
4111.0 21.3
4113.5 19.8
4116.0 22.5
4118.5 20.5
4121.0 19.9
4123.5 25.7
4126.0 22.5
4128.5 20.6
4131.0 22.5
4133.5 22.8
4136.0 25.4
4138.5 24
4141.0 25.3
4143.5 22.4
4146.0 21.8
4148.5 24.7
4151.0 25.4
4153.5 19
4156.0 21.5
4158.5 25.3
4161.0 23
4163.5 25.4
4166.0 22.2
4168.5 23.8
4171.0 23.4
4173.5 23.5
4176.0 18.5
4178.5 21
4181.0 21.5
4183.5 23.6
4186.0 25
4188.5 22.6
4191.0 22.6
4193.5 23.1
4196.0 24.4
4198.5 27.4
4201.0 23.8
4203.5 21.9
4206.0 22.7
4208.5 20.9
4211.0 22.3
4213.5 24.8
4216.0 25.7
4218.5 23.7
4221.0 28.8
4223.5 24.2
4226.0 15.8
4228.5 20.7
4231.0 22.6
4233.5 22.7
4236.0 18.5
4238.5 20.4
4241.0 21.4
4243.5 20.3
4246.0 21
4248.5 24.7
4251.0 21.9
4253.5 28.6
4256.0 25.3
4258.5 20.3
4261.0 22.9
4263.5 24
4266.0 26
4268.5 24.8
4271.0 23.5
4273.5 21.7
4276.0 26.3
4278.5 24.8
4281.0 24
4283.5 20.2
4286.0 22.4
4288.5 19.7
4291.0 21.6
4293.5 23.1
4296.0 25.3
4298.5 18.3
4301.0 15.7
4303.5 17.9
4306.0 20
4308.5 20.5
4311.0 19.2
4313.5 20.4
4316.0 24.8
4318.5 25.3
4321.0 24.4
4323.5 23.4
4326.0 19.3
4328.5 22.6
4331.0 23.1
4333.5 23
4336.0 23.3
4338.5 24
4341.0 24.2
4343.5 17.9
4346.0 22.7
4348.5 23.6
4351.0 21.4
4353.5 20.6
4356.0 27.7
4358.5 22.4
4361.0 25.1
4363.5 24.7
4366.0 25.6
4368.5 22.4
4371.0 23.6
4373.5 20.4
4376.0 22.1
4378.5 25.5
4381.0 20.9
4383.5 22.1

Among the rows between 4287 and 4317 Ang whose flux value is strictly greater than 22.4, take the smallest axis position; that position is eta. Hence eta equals 4293.5 Ang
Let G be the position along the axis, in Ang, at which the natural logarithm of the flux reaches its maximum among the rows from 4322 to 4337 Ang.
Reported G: 4323.5 Ang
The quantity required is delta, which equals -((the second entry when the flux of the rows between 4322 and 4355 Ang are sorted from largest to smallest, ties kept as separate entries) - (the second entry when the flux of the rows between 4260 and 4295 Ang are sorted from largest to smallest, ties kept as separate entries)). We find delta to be 2.0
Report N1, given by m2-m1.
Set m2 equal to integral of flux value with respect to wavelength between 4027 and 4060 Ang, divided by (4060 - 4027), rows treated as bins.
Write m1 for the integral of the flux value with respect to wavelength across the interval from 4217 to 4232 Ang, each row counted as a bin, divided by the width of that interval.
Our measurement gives -0.1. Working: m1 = 22.7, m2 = 22.6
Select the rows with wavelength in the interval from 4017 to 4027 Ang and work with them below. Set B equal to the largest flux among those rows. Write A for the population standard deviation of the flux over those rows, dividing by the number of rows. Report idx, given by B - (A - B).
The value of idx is 51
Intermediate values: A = 1.7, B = 26.2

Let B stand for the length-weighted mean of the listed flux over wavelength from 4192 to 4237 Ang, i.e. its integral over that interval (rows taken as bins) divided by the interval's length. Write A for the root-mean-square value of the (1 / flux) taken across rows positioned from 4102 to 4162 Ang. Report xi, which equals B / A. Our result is 505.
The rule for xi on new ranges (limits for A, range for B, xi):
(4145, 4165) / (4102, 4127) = 486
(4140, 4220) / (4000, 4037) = 514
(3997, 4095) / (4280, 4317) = 462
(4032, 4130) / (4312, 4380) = 497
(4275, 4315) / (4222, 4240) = 430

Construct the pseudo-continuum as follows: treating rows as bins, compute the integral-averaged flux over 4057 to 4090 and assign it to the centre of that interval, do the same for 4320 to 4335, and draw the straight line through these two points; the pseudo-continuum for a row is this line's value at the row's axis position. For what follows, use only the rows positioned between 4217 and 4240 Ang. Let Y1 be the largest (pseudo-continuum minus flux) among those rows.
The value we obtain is 7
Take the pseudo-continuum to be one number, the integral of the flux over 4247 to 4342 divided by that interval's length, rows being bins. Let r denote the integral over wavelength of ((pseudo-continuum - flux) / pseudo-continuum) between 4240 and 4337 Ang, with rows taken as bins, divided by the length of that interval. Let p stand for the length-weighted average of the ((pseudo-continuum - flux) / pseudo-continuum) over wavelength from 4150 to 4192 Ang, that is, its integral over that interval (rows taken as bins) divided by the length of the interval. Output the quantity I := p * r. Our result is 0.000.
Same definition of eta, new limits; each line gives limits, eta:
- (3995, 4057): 3998.5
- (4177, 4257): 4183.5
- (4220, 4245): 4221.0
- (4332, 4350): 4333.5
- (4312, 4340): 4316.0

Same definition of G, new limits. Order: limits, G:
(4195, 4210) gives 4198.5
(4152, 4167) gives 4163.5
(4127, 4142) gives 4136.0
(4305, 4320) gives 4318.5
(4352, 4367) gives 4356.0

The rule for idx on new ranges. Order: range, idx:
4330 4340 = 48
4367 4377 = 46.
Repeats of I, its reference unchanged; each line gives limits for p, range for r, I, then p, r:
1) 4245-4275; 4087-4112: -0.004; -0.050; 0.089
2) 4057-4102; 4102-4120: 0.002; 0.024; 0.090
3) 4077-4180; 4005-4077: 0.000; 0.017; 0.001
